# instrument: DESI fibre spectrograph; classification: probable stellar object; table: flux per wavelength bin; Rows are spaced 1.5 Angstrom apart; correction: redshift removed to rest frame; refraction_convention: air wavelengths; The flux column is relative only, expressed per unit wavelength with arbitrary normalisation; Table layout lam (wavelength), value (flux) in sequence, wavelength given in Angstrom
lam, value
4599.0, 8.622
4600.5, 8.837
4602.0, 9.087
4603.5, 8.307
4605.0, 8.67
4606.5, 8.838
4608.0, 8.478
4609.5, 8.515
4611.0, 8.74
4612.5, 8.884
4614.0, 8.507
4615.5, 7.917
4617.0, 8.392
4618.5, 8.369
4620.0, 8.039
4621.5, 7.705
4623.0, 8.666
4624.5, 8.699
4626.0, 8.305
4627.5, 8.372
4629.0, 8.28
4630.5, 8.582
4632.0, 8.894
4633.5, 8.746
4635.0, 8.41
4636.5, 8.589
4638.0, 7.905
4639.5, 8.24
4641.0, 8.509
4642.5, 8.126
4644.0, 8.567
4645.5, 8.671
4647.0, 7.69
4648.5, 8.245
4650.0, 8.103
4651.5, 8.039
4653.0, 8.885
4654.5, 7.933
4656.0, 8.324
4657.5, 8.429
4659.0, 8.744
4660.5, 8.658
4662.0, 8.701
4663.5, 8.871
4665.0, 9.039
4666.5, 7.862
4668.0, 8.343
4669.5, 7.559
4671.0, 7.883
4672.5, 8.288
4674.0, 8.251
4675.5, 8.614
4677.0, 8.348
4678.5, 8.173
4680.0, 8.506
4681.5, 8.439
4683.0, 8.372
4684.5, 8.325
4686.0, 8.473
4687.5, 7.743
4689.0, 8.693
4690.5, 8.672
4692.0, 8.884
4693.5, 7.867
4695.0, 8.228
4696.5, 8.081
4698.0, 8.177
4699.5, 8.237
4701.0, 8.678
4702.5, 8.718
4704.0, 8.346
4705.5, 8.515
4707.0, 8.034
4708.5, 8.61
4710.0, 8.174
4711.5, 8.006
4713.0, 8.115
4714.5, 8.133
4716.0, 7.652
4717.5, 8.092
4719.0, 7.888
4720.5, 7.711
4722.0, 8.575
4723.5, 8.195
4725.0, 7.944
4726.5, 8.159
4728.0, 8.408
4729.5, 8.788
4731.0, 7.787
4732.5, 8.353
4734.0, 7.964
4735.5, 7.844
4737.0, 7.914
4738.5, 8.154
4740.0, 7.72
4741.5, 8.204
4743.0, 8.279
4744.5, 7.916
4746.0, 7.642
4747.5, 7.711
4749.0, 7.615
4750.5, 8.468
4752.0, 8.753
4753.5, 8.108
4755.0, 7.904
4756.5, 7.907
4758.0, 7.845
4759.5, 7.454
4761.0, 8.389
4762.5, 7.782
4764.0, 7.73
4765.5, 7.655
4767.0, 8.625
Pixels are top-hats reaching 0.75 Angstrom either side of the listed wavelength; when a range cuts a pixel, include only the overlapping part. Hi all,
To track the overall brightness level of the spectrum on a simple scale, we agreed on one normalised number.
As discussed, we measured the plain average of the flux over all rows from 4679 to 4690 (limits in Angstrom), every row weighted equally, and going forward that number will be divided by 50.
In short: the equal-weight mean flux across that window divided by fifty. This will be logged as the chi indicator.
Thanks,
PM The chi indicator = 0.167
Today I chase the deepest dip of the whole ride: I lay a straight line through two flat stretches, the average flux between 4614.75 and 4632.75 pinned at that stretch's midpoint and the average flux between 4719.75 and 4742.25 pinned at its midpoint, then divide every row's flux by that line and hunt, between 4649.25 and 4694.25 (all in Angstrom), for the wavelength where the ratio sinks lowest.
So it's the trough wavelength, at 4669.5 Angstrom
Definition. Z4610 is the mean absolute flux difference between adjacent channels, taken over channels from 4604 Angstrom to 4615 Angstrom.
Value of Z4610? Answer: 0.22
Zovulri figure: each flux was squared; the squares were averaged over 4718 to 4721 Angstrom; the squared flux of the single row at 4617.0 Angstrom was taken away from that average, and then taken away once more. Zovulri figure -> -80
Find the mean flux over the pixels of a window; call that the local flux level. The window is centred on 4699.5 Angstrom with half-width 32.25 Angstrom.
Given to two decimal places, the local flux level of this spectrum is 8.25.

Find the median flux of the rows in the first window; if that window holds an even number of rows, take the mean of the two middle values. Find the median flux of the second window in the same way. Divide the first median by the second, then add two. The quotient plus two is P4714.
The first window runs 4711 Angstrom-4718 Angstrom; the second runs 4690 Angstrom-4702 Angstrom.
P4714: 2.98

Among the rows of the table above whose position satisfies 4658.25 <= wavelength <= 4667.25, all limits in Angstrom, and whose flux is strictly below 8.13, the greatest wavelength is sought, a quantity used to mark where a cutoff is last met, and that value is 4666.5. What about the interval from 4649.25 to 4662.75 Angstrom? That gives 4654.5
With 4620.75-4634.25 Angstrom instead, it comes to 4621.5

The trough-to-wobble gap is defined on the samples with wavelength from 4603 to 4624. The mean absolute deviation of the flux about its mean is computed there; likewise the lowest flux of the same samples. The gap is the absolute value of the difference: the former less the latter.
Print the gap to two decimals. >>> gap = 7.44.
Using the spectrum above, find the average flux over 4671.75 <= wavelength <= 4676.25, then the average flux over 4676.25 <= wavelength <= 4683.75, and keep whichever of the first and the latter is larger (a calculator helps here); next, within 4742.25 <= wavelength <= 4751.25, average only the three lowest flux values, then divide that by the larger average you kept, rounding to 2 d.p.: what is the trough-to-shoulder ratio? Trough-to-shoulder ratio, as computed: 0.91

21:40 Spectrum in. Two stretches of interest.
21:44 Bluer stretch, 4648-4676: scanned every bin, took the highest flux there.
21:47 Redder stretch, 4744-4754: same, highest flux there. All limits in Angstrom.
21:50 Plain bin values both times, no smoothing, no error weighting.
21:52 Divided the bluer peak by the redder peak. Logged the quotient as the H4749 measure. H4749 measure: 1.03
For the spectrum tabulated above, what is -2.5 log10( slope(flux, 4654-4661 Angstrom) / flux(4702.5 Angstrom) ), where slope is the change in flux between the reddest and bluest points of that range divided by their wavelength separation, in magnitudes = 4.6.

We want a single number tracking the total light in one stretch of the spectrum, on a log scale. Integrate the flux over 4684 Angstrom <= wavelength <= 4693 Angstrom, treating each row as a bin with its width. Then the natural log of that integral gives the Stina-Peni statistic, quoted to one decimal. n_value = 4.3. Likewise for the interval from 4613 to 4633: 5.1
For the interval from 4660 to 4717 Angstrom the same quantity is 6.2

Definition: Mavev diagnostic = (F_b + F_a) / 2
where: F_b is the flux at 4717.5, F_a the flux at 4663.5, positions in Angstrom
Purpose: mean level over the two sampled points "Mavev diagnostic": 8.48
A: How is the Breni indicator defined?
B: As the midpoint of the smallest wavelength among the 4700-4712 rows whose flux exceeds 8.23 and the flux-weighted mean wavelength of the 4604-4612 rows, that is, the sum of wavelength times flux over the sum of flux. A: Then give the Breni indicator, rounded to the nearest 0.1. 4654.5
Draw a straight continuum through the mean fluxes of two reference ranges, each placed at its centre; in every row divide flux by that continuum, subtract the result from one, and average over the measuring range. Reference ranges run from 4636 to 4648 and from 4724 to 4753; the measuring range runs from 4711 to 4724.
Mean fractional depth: 0.011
